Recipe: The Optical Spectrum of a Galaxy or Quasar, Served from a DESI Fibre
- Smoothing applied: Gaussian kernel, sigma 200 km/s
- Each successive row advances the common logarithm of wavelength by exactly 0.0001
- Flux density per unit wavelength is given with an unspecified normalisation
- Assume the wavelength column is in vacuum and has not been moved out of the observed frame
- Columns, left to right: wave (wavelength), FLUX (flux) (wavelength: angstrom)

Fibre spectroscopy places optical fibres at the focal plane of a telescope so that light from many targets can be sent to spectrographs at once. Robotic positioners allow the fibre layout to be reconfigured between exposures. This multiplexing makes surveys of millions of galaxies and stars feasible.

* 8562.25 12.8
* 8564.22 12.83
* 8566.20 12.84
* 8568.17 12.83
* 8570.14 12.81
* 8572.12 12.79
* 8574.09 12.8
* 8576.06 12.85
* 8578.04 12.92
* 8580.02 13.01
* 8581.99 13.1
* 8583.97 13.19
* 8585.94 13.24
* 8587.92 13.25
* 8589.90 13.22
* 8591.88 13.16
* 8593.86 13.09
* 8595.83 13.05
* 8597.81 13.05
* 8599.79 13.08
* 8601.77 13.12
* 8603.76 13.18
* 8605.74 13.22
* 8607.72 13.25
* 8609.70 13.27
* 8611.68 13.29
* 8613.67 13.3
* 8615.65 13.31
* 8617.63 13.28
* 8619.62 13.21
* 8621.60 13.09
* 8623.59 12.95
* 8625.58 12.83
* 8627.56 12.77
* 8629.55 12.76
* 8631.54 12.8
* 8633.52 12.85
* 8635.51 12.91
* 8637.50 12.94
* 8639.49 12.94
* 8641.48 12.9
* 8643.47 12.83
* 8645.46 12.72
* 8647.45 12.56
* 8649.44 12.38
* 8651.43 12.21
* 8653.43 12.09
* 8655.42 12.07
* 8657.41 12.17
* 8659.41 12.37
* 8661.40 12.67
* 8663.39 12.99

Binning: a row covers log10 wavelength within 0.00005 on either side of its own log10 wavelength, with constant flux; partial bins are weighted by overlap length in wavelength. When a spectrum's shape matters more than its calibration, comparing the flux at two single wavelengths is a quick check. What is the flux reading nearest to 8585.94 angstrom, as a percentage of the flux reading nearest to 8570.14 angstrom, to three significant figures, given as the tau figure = 103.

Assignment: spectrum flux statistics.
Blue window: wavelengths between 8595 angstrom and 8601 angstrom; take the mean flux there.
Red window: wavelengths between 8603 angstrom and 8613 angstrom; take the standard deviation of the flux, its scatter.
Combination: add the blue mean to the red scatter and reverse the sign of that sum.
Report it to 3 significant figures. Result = -13.1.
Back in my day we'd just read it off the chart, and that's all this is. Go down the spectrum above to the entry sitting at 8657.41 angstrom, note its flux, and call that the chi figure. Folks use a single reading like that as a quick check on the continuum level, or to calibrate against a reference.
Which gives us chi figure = 12.17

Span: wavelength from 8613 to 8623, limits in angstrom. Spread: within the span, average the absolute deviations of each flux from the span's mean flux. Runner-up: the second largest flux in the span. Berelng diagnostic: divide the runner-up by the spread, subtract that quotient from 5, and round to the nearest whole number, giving -184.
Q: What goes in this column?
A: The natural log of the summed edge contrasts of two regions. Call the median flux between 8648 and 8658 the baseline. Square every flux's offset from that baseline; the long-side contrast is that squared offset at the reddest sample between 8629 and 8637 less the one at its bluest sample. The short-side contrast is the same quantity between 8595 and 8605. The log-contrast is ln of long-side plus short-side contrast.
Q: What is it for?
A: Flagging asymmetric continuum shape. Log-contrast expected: -0.81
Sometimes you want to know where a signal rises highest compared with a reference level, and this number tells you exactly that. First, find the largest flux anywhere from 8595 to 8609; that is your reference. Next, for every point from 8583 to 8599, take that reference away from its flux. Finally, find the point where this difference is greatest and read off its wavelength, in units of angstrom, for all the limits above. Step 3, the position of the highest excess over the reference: 8587.92 angstrom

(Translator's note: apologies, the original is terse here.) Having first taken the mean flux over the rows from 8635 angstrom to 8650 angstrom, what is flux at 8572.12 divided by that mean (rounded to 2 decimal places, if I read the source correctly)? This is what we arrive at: 1.00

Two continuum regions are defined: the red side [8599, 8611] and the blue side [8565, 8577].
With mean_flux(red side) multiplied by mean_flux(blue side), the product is 169.1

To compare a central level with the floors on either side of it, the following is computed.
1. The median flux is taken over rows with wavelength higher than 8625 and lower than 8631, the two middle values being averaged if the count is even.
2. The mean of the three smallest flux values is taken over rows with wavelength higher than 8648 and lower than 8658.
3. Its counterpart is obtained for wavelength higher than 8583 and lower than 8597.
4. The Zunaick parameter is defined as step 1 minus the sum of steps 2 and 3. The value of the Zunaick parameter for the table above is -12.4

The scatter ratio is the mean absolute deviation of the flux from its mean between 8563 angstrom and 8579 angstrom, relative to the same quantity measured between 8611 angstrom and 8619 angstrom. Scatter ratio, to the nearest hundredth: 2.72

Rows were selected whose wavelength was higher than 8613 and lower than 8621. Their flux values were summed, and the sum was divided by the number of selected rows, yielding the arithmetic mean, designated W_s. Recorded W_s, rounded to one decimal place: 13.3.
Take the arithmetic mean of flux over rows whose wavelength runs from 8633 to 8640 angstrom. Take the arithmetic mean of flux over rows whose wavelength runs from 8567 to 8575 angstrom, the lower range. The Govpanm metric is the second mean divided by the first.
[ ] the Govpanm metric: 0.99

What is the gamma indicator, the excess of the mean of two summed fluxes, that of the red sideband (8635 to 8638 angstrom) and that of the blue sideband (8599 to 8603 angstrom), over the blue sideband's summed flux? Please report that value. -0.2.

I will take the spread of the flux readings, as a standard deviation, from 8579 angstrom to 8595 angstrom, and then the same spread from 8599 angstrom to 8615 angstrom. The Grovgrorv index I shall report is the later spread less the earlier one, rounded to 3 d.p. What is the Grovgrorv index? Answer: -0.004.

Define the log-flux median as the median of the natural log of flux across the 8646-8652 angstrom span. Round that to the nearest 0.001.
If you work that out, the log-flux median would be 2.516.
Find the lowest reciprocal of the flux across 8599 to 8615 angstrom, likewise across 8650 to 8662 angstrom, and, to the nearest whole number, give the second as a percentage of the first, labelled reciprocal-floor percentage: 105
